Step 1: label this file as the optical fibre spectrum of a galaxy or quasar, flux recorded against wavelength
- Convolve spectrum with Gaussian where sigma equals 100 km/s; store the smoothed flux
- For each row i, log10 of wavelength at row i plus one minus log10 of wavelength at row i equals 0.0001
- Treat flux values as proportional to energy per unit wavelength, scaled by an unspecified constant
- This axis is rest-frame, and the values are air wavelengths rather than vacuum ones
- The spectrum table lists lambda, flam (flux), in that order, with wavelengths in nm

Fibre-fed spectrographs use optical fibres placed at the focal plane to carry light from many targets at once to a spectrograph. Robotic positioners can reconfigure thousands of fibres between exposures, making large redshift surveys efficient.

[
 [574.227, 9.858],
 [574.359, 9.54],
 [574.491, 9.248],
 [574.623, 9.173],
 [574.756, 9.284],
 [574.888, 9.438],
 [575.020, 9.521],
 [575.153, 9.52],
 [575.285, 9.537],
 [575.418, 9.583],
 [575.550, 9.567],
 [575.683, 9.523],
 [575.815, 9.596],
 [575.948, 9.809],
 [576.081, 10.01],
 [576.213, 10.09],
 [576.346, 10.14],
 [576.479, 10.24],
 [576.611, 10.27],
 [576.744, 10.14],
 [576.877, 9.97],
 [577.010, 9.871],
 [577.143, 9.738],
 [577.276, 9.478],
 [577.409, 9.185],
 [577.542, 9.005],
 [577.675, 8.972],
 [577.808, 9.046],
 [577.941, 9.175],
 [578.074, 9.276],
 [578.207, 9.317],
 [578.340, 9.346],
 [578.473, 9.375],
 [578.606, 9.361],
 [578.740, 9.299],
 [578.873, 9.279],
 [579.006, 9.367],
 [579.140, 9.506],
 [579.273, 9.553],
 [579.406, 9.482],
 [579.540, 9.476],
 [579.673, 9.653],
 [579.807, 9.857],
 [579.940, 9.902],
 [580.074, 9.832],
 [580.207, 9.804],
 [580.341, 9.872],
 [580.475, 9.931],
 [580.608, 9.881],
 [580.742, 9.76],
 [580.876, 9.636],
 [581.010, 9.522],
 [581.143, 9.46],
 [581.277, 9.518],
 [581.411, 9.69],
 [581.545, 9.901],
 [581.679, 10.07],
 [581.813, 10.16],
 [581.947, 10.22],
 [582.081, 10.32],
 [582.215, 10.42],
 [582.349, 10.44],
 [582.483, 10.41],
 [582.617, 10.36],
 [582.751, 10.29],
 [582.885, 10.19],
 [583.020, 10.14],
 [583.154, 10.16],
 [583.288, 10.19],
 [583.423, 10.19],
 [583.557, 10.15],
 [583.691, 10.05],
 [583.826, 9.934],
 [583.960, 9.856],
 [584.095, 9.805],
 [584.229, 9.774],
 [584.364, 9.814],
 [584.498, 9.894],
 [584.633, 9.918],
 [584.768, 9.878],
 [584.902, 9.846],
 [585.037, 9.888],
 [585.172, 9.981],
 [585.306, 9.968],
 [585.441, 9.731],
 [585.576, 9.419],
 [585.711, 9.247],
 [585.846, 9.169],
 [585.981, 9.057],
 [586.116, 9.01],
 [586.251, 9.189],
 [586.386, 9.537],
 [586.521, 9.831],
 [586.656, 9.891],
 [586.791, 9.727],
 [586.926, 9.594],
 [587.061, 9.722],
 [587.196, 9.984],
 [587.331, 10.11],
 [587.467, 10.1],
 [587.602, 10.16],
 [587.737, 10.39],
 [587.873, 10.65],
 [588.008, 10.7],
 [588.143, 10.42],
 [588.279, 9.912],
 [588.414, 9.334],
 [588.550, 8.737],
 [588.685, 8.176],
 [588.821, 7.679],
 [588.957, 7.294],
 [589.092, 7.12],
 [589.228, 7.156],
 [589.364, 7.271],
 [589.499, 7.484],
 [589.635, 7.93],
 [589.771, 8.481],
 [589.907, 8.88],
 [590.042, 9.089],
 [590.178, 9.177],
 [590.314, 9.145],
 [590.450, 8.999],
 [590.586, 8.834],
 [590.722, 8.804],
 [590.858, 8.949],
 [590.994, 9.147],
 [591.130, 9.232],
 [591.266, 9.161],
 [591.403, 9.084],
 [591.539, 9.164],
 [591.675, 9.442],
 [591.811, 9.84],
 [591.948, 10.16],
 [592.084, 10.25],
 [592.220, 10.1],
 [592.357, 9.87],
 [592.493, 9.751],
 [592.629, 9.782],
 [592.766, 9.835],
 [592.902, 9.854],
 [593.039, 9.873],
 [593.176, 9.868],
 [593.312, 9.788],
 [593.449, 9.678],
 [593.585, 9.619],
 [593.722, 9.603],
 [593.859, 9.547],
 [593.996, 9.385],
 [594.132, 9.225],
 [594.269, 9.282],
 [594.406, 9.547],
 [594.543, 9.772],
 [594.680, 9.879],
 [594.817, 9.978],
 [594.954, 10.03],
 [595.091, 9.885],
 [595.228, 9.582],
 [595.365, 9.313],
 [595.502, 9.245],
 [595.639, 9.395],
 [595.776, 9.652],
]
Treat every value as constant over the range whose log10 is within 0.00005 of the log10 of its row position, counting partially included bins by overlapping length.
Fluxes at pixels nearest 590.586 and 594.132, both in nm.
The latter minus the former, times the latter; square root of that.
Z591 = 1.90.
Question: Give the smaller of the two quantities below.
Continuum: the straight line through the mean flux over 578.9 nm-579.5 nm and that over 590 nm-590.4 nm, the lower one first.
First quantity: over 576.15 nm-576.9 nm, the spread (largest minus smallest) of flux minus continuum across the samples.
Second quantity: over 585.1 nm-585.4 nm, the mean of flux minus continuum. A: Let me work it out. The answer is 0.3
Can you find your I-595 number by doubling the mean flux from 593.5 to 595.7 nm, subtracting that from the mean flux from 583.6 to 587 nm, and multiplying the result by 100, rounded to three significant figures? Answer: -948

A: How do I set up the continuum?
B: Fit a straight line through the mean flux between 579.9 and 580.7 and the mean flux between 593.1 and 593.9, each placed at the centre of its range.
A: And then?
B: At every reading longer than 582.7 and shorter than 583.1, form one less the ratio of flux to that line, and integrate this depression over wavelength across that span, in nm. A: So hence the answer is -0.015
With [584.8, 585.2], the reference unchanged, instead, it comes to -0.004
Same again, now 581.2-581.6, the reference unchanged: 0.006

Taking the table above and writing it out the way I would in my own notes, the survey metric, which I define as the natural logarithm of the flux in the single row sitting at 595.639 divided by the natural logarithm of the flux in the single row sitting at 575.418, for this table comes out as 0.99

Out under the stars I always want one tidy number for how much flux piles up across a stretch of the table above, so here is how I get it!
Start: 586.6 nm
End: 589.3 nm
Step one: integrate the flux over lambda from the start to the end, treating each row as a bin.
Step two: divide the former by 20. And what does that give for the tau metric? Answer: 1.26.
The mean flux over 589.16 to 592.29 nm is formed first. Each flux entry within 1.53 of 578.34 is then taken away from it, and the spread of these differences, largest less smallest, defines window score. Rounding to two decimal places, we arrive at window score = 1.00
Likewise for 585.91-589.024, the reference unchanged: 3.41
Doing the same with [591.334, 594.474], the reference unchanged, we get 1.17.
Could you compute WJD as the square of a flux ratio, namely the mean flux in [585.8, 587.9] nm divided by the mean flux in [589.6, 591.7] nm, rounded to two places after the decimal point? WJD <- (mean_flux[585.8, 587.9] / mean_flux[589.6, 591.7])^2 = 1.18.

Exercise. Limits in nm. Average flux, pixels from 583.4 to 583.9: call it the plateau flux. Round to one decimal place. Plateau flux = 10.1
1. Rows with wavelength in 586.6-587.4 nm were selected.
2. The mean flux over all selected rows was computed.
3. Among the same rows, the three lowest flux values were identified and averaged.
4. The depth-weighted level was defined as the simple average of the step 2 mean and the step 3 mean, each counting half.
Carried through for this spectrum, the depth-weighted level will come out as 9.8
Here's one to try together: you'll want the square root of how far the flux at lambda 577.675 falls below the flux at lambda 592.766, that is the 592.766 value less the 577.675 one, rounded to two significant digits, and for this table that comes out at 0.93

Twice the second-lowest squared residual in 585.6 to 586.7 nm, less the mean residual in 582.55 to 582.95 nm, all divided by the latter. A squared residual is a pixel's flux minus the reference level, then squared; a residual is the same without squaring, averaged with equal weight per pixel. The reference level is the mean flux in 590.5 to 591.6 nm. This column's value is -1.0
